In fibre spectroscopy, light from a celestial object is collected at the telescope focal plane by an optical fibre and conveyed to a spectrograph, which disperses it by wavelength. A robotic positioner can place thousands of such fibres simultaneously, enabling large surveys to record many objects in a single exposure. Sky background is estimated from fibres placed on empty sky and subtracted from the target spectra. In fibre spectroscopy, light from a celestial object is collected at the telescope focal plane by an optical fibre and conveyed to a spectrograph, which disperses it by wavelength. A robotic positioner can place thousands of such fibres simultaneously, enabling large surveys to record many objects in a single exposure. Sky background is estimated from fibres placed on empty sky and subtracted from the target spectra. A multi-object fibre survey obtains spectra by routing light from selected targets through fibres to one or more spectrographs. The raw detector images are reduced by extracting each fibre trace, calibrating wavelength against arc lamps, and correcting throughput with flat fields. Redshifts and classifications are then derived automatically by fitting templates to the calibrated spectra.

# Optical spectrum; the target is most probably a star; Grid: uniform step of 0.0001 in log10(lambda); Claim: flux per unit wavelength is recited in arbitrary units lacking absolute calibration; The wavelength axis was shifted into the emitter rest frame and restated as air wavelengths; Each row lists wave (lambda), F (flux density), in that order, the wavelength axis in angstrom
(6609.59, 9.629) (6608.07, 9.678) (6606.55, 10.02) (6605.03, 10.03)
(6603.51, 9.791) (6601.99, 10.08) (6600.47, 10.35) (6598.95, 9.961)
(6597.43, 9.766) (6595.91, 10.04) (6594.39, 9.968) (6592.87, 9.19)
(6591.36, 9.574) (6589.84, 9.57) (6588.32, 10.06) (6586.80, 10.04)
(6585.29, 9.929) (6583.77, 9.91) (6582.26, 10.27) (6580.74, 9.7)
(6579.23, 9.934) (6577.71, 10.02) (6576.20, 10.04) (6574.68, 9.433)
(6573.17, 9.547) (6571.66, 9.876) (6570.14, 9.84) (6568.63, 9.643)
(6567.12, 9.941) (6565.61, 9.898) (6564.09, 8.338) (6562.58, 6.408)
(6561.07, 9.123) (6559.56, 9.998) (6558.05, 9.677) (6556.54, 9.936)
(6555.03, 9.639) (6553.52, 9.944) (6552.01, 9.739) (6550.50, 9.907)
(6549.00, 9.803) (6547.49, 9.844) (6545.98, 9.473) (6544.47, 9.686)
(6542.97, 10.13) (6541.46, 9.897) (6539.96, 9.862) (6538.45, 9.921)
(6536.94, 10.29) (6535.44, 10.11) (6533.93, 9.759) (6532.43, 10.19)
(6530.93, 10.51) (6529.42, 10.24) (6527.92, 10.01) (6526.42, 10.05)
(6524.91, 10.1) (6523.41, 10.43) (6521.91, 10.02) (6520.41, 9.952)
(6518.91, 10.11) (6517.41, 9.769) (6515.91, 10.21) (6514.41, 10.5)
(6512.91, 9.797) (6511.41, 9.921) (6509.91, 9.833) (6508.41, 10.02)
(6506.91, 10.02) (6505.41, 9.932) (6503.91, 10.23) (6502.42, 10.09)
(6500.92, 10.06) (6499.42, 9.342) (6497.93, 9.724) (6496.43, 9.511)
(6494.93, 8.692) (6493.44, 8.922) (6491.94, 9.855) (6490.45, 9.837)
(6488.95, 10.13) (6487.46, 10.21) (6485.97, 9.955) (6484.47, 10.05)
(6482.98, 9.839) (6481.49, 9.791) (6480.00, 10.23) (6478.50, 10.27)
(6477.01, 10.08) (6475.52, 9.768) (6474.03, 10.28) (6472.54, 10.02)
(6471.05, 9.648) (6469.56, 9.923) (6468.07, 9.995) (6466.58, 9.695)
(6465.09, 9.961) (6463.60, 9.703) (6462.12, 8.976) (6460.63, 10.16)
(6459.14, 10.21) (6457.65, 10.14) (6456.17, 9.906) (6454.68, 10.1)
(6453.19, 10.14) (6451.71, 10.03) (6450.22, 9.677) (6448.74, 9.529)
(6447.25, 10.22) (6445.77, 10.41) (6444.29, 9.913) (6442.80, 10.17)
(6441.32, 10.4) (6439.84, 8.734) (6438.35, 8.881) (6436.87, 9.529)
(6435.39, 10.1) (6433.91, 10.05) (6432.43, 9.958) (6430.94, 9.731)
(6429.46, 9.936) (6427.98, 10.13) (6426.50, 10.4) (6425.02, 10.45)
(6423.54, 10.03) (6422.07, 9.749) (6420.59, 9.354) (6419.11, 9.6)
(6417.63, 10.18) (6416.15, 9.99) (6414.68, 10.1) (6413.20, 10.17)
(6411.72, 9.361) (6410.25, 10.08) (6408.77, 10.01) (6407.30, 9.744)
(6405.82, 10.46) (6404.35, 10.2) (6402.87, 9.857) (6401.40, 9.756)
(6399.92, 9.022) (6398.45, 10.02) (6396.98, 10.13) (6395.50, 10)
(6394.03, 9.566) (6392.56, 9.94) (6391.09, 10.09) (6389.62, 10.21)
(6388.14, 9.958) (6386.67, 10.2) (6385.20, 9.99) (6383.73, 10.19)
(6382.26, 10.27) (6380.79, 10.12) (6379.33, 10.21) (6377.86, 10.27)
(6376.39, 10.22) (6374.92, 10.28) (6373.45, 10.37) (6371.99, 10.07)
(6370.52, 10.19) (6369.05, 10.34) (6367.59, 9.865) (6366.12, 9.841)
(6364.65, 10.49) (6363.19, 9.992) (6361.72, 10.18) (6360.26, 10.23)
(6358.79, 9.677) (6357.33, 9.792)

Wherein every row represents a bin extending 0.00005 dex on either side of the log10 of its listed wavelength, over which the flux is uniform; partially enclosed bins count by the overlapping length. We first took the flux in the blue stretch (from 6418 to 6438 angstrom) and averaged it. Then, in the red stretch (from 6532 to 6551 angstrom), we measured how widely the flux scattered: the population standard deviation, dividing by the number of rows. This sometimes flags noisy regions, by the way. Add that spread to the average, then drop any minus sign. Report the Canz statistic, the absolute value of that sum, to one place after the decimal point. 10.1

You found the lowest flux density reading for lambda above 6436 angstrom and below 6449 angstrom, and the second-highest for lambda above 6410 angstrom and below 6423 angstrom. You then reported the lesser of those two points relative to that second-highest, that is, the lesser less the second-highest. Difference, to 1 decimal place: -1.4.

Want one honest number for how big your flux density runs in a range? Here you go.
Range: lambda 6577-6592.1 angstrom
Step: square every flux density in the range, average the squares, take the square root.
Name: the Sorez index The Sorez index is 9.9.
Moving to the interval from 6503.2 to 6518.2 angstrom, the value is 10.0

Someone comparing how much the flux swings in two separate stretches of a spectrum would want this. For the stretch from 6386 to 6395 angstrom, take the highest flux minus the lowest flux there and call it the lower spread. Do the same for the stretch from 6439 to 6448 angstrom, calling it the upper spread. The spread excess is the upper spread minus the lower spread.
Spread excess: 1.0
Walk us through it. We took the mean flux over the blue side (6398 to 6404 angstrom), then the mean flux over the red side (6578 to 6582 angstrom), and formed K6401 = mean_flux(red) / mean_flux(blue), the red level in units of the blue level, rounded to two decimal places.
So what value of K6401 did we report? 1.02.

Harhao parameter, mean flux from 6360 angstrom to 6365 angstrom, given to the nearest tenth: 10.2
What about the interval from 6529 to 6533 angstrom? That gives 10.3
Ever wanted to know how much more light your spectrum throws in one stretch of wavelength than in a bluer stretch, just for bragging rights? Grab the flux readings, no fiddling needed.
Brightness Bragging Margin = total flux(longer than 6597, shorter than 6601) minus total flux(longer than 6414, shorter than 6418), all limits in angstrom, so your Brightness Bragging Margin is -0.2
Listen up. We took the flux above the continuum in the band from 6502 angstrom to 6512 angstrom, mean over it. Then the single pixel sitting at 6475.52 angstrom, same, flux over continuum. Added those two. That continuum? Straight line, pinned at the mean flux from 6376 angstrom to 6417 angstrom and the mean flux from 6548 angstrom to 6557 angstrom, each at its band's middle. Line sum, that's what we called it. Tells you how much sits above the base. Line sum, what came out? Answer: -0.02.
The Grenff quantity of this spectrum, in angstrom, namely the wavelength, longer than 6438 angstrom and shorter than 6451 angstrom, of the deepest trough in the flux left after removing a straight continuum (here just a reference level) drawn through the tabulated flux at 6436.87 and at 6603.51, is 6439.84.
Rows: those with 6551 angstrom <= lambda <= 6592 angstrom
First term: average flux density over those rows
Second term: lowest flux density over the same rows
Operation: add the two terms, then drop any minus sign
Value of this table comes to 16.0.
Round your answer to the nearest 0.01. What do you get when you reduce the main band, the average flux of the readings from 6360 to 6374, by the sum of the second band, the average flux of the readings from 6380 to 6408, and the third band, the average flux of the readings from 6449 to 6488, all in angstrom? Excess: -9.78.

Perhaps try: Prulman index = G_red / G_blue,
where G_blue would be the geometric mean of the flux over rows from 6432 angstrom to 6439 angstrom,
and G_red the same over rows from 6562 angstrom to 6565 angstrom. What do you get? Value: 0.75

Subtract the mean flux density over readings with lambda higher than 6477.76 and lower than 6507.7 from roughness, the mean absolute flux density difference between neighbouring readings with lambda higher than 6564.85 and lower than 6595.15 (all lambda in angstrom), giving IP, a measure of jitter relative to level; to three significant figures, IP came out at -9.59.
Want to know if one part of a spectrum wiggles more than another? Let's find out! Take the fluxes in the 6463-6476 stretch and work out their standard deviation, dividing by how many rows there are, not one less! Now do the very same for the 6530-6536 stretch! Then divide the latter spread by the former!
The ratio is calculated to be 1.4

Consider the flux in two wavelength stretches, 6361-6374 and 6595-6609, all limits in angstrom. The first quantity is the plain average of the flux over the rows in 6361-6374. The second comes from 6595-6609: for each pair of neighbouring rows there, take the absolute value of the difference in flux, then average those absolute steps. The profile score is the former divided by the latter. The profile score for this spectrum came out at 40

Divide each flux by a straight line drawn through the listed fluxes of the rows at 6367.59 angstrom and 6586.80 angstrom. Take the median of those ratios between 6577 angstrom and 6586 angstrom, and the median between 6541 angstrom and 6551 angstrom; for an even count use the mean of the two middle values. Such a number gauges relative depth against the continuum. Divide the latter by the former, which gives 0.99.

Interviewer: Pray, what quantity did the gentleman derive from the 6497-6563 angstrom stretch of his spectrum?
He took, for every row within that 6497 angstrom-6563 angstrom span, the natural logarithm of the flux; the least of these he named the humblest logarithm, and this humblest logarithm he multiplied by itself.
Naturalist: 3.45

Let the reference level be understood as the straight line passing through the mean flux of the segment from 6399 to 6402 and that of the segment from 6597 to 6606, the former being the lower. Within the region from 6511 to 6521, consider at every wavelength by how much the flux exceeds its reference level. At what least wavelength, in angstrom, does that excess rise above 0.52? 6514.41 angstrom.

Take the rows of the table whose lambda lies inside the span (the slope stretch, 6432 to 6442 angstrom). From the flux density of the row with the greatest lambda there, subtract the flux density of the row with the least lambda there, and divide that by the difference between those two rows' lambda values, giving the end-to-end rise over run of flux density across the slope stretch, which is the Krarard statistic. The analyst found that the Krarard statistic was 0.05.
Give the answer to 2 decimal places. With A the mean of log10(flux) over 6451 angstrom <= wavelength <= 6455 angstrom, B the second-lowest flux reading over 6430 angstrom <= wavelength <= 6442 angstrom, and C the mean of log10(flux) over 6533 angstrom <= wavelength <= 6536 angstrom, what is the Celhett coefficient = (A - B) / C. -7.90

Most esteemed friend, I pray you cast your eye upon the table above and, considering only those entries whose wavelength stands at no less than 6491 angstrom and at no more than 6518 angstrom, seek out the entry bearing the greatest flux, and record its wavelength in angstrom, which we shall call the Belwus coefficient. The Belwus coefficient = 6514.41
